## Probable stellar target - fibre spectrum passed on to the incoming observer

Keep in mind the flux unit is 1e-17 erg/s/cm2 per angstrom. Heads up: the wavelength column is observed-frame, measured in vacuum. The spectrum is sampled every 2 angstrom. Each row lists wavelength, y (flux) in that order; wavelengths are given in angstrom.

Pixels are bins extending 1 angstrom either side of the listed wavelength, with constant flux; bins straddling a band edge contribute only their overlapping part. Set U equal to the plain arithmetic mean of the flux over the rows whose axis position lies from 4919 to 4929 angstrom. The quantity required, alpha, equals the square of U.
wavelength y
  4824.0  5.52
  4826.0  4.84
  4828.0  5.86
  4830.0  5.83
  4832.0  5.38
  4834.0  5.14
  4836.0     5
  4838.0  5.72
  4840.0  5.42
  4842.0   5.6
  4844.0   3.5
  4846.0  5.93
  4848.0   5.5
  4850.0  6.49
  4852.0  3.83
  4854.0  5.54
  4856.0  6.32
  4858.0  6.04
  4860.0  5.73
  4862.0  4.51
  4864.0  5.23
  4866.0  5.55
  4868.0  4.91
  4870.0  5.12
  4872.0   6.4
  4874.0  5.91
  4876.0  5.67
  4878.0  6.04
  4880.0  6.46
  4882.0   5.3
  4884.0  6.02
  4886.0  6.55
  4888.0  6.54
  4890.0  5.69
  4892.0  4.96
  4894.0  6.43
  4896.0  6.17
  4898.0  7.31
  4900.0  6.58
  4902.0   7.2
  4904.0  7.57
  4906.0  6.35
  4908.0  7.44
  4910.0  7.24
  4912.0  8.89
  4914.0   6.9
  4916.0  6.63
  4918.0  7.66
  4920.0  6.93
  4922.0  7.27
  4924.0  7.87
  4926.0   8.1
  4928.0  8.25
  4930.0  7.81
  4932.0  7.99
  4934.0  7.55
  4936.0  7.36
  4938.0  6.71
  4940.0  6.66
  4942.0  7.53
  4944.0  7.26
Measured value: 59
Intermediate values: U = 7.7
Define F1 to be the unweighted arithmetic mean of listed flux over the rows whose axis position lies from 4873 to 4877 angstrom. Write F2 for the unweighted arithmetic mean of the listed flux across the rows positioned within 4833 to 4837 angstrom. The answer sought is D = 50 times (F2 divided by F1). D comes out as 44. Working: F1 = 5.8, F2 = 5.1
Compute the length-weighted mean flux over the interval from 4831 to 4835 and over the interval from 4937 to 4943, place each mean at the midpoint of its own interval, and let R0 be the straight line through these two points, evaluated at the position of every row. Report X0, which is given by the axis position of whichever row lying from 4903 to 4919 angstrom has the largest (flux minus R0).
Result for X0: 4912.0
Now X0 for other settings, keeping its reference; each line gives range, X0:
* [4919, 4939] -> 4928.0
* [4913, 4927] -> 4926.0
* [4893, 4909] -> 4904.0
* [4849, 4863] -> 4850.0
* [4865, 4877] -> 4872.0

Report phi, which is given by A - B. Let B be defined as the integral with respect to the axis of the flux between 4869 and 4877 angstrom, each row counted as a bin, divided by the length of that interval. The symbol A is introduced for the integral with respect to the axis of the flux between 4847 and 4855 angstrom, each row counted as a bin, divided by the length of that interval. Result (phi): -0.4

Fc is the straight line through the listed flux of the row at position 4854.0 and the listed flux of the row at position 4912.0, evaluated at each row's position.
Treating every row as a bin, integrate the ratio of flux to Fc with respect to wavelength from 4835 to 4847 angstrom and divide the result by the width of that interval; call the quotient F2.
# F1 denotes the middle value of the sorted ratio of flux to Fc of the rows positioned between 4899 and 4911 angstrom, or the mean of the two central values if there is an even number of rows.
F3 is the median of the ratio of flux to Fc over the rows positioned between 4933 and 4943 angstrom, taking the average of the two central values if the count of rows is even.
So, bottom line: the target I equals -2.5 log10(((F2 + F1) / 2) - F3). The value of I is 1.5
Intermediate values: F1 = 0.84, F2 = 1.09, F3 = 0.71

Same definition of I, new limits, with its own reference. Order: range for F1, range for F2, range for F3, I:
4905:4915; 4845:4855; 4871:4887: 3.2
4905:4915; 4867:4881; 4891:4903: 3.7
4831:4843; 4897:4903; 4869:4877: 2.0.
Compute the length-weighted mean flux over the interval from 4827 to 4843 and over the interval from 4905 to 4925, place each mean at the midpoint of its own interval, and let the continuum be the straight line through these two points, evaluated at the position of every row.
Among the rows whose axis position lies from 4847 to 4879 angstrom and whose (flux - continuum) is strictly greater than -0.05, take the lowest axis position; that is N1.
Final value 4850.0 angstrom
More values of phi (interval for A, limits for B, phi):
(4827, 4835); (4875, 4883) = -0.3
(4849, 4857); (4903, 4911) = -1.6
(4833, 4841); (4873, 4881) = -0.7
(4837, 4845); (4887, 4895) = -0.8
